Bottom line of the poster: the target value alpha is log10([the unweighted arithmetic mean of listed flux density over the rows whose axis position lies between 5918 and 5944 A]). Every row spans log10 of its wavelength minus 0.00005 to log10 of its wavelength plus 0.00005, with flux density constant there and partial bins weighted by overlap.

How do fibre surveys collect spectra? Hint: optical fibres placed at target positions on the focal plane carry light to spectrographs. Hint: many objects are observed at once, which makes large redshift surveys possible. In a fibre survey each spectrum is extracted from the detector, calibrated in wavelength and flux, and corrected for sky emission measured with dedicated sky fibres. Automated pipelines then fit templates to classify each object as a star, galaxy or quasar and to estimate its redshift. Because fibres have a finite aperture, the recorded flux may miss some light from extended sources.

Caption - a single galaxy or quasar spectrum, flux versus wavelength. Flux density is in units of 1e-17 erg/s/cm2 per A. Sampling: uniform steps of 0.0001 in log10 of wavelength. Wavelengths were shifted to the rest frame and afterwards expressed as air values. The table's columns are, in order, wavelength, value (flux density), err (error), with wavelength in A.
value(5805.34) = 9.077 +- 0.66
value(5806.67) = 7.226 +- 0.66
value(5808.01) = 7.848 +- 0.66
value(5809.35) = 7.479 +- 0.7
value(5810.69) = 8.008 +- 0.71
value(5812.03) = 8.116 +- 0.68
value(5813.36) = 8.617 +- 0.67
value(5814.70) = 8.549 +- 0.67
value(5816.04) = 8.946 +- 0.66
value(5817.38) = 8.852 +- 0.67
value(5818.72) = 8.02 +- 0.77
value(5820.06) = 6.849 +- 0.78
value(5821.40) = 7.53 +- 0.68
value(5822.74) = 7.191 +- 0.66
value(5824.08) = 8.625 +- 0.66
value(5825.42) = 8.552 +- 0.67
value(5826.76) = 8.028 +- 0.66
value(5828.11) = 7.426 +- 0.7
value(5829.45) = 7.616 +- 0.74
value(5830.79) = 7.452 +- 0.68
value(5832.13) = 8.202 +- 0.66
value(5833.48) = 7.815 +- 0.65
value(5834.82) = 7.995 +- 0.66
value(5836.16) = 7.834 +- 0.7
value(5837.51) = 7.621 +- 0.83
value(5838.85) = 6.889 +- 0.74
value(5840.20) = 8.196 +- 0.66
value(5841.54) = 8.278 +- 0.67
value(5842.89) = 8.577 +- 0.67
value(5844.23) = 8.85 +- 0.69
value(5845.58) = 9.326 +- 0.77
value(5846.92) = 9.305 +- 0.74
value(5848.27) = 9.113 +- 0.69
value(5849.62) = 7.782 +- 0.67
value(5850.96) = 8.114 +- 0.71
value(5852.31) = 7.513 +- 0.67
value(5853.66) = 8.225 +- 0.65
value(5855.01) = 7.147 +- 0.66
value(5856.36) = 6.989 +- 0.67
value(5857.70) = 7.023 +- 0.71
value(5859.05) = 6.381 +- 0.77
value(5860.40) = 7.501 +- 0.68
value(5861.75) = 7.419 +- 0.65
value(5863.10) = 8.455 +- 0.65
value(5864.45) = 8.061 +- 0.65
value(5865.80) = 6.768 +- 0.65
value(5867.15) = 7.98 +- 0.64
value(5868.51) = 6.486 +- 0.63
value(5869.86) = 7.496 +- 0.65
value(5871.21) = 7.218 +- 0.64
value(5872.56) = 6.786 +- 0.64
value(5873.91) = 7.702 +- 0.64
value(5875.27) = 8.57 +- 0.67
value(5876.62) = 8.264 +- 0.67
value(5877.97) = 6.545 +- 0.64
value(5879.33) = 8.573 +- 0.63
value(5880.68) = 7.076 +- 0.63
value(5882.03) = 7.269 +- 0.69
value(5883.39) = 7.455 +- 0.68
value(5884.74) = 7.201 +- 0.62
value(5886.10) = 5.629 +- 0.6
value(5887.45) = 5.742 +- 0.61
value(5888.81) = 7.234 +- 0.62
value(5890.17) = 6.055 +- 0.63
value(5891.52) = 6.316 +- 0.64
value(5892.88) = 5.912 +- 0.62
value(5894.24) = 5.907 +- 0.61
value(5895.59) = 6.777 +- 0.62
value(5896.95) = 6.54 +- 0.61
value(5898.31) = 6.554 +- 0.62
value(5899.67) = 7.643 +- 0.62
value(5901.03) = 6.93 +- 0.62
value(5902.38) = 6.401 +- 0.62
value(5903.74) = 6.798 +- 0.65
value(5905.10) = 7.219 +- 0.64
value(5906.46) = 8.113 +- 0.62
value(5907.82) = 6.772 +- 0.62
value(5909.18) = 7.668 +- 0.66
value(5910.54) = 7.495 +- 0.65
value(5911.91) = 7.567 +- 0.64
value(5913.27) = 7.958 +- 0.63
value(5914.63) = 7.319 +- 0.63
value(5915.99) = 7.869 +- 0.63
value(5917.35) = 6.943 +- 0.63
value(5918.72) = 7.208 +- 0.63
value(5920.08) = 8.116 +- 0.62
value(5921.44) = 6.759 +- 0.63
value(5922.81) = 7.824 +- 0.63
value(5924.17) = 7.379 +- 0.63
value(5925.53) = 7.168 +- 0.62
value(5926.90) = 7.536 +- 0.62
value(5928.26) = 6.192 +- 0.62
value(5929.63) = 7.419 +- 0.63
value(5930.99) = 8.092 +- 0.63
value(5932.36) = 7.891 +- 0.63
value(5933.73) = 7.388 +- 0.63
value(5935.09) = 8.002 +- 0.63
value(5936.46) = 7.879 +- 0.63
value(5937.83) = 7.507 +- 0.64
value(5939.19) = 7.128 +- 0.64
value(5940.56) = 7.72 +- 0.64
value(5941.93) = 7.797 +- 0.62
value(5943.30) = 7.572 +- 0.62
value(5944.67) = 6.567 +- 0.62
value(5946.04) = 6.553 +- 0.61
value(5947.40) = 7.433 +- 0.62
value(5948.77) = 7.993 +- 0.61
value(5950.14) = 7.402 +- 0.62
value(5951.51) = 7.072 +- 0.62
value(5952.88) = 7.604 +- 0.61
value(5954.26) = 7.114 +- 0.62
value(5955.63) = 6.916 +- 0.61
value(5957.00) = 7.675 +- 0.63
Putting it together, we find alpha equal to 0.875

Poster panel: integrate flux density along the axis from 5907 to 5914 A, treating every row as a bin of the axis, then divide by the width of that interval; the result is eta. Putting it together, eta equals 7.50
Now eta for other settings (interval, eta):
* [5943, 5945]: 7.06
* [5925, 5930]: 7.05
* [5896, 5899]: 6.56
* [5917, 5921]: 7.42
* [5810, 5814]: 8.25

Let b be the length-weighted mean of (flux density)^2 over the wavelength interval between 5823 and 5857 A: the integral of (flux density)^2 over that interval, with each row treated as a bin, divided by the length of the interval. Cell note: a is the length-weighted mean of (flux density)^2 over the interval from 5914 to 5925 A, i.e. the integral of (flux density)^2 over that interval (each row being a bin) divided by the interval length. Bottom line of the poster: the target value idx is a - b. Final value -10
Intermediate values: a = 55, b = 65.2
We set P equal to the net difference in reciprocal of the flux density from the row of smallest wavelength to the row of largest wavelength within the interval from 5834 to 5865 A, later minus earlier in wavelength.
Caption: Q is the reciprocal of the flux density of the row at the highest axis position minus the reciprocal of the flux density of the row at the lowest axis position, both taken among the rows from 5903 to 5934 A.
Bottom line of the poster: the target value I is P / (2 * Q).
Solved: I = 0.0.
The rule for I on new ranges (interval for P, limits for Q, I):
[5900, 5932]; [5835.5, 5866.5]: -0.5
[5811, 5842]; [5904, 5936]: 0.1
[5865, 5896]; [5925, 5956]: 0.0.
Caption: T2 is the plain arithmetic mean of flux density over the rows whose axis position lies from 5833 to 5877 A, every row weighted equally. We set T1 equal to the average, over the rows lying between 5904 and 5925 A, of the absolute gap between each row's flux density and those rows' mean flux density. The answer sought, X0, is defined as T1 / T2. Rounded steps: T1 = 0.37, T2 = 7.8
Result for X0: 0.047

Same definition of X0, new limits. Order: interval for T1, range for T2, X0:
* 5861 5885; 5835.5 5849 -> 0.066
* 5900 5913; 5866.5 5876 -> 0.059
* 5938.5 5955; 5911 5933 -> 0.050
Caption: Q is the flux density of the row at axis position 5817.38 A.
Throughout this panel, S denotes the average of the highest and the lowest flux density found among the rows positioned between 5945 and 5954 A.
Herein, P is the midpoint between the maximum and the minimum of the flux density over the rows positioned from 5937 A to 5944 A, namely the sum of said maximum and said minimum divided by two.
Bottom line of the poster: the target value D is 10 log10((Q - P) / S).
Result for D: -7.2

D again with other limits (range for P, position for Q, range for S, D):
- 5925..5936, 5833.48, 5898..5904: -10.2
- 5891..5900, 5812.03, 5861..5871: -7.5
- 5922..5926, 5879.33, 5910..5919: -8.4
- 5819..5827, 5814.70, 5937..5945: -9.5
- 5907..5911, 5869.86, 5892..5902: -13.9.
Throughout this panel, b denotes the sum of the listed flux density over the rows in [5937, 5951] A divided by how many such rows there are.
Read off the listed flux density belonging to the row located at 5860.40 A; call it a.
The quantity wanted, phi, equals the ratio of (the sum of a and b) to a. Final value 1.98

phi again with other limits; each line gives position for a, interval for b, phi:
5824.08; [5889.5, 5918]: 1.81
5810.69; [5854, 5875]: 1.91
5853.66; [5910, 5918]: 1.91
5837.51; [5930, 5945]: 2.00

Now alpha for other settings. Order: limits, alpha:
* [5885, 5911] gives 0.827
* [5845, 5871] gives 0.889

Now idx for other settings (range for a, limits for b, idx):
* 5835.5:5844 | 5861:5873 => 8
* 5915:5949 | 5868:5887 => 2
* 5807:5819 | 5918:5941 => 12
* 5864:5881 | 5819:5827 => -4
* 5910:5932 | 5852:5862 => 3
